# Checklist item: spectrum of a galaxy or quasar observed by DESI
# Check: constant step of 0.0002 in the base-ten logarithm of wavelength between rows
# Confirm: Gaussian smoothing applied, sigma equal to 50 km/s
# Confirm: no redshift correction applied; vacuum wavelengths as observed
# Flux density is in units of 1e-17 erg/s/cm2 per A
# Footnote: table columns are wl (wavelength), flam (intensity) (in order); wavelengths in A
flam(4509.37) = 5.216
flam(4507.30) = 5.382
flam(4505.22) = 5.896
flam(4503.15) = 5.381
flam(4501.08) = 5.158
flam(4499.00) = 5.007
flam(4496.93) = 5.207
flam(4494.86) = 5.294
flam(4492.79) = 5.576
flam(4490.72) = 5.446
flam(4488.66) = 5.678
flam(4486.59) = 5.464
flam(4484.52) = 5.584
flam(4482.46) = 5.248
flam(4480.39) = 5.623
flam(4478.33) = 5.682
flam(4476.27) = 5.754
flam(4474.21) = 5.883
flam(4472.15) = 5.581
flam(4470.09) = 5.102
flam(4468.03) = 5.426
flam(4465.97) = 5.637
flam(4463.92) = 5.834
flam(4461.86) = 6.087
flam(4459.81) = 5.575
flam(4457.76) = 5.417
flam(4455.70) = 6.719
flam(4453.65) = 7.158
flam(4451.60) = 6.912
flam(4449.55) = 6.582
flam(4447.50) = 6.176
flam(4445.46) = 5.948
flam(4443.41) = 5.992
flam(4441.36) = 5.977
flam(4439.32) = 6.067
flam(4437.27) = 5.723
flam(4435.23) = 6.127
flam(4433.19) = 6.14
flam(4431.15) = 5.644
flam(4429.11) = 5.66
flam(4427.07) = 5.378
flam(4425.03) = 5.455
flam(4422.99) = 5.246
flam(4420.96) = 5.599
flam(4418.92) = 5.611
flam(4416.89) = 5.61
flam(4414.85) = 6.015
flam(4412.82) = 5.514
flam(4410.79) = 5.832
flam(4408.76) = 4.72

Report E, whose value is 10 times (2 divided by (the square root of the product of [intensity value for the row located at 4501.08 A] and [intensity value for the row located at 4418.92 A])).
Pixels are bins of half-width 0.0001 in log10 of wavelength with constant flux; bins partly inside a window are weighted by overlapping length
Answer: 3.72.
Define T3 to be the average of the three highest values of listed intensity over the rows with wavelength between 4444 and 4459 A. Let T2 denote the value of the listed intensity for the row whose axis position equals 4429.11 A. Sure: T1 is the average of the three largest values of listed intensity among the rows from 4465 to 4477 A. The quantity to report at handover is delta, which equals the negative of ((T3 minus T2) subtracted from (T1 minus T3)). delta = 2.4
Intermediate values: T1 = 5.76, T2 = 5.66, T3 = 6.93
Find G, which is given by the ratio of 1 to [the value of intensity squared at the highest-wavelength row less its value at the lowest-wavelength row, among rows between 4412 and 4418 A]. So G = 0.9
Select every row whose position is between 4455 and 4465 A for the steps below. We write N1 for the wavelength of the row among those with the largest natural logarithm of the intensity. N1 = 4455.70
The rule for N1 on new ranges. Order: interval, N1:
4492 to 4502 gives 4492.79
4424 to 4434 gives 4433.19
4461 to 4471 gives 4461.86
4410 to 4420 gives 4414.85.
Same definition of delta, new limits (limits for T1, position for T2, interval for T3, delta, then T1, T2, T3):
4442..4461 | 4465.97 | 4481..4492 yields -1.4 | 6.93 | 5.637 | 5.58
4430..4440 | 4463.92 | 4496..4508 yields -0.8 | 6.11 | 5.834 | 5.55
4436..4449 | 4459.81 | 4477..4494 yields -0.3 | 6.08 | 5.575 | 5.66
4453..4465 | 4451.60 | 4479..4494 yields -2.3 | 6.65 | 6.912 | 5.63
